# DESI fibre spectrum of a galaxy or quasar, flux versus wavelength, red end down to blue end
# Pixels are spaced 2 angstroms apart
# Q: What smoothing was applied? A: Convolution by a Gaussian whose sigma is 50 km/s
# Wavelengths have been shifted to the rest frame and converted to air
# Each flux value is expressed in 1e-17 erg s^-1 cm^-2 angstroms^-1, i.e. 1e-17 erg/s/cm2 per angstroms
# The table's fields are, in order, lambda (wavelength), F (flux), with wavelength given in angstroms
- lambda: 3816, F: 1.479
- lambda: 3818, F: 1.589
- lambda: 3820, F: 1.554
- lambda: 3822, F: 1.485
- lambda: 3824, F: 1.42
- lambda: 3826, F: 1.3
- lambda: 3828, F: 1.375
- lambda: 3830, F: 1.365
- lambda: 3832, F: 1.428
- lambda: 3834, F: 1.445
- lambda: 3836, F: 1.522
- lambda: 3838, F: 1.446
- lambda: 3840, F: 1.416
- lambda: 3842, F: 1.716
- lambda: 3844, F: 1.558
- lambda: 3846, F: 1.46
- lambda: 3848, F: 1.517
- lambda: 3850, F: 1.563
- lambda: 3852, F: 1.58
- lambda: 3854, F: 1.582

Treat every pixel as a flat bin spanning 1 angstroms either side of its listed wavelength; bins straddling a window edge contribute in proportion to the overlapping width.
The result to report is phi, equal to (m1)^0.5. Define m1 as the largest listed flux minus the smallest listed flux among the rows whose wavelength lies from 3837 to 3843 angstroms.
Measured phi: 0.55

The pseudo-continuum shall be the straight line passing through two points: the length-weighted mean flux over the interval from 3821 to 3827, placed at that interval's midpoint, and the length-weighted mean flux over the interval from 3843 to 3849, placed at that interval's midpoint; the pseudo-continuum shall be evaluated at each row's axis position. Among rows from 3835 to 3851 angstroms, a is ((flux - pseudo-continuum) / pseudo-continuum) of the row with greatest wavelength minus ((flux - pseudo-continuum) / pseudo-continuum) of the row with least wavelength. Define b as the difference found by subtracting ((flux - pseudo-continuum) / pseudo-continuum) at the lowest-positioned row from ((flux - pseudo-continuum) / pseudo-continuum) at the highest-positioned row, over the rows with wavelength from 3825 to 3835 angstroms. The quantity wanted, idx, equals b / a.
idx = -4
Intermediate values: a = -0.02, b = 0.07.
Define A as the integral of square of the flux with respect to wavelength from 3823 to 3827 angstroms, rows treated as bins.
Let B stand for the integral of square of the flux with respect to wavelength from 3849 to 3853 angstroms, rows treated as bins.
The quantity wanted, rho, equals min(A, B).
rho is 7.4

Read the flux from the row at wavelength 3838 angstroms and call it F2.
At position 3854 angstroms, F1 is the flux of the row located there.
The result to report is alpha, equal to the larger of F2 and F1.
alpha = 1.58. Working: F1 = 1.582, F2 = 1.446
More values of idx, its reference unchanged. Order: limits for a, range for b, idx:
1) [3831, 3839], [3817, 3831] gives 26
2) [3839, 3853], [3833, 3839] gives 0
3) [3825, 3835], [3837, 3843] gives 2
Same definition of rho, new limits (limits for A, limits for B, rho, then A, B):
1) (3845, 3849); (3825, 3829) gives 7.2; 8.9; 7.2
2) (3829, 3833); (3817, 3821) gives 7.8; 7.8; 9.9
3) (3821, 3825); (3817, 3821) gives 8.4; 8.4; 9.9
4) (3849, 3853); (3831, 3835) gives 8.3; 9.9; 8.3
